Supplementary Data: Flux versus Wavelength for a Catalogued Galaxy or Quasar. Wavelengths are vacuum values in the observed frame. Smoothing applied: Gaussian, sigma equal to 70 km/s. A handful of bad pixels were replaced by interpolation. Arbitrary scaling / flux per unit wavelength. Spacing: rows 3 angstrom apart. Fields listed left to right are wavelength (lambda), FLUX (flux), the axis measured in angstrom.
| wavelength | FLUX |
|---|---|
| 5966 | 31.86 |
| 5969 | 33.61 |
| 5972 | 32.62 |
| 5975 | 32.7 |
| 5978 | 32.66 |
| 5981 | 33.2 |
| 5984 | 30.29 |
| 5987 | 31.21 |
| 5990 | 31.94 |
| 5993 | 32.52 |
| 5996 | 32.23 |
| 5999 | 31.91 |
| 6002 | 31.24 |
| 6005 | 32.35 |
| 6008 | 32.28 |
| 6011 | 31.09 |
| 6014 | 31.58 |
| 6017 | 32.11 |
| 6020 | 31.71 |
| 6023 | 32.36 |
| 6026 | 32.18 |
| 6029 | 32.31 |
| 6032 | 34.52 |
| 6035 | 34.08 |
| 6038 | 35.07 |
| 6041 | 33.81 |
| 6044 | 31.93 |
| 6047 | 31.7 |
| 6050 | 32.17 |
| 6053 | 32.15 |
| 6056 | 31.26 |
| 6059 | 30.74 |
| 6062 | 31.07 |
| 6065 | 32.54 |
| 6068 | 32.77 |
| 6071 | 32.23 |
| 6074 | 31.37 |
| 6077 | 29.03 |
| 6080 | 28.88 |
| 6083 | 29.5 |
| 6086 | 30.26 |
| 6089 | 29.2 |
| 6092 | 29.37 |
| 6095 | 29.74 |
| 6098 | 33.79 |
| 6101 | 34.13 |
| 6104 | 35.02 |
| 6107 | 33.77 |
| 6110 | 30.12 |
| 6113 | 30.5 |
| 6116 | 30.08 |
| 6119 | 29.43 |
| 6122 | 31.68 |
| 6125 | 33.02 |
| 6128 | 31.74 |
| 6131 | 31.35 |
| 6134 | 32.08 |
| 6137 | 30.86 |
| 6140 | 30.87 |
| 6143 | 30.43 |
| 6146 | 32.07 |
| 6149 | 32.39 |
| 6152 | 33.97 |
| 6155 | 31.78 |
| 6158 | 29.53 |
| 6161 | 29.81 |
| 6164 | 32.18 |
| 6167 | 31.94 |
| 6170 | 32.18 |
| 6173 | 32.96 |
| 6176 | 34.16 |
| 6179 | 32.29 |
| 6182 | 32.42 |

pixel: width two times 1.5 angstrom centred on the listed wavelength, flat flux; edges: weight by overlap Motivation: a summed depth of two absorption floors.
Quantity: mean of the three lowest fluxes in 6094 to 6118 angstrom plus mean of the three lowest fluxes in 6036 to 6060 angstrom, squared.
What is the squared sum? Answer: 3747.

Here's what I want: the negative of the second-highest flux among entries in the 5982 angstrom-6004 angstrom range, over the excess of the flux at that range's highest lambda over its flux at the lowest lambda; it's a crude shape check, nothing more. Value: -34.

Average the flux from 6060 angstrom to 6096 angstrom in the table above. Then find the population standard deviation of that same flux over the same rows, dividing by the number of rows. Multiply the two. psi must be 42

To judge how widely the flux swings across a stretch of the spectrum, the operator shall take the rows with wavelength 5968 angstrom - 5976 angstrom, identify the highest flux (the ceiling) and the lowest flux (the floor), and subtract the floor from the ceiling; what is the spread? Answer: 1.0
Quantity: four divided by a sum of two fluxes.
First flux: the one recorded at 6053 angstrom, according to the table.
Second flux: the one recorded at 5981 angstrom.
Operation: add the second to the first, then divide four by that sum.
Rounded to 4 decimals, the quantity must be 0.0612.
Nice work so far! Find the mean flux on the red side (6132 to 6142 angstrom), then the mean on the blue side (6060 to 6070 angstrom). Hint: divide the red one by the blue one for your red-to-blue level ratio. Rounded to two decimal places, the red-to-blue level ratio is 0.97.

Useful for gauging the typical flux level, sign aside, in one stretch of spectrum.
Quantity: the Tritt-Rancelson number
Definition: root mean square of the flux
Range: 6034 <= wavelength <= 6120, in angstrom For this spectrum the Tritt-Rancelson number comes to 31.6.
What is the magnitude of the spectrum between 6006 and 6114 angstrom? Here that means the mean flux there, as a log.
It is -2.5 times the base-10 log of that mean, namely -3.76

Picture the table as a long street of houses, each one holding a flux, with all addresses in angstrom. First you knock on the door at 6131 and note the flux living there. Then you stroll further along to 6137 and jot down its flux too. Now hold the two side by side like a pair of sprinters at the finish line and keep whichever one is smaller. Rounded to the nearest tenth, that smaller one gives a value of 30.9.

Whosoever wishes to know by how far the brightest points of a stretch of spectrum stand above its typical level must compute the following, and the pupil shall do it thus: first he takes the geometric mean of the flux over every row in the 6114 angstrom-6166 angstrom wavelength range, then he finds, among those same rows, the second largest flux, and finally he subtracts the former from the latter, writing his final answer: 1.7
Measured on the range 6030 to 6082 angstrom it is 2.5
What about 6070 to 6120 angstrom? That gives 3.2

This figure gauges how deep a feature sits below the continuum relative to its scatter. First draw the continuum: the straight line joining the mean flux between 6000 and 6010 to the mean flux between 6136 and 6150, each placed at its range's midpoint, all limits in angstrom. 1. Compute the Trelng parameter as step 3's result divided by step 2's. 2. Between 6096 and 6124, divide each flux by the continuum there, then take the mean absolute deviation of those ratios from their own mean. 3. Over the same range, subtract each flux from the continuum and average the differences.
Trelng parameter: -10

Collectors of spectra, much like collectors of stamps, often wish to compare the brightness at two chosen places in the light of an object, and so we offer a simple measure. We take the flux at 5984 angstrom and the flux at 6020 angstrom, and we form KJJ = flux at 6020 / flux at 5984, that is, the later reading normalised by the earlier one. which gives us 1.05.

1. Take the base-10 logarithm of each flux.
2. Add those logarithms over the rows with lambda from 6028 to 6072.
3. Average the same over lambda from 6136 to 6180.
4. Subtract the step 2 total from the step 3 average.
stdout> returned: -21.2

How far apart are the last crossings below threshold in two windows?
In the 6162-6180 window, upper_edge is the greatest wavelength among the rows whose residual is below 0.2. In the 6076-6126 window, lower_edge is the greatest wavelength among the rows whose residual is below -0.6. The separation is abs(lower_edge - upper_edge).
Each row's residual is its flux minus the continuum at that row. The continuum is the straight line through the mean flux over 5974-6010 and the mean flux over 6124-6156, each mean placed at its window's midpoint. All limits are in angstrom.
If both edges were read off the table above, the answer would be 48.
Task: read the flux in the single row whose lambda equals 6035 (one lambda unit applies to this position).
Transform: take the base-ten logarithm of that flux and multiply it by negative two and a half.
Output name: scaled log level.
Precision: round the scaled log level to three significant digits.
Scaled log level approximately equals -3.83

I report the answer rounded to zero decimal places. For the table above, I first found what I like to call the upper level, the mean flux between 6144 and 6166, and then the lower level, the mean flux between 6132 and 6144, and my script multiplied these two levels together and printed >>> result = 984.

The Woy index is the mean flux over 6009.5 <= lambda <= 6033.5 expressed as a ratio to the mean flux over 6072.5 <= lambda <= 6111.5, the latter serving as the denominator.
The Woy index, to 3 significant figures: 1.04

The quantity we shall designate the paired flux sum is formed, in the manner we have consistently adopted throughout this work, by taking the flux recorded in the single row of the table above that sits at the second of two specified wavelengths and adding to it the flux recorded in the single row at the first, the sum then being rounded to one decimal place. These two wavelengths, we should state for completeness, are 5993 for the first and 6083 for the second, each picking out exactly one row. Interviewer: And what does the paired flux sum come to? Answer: 62.0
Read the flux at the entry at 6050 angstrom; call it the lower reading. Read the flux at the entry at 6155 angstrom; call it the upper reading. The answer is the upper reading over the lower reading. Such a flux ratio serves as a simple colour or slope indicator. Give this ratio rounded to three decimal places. 0.988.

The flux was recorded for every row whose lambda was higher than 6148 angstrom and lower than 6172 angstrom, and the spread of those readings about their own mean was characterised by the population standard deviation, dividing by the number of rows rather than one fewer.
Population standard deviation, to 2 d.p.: 1.34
